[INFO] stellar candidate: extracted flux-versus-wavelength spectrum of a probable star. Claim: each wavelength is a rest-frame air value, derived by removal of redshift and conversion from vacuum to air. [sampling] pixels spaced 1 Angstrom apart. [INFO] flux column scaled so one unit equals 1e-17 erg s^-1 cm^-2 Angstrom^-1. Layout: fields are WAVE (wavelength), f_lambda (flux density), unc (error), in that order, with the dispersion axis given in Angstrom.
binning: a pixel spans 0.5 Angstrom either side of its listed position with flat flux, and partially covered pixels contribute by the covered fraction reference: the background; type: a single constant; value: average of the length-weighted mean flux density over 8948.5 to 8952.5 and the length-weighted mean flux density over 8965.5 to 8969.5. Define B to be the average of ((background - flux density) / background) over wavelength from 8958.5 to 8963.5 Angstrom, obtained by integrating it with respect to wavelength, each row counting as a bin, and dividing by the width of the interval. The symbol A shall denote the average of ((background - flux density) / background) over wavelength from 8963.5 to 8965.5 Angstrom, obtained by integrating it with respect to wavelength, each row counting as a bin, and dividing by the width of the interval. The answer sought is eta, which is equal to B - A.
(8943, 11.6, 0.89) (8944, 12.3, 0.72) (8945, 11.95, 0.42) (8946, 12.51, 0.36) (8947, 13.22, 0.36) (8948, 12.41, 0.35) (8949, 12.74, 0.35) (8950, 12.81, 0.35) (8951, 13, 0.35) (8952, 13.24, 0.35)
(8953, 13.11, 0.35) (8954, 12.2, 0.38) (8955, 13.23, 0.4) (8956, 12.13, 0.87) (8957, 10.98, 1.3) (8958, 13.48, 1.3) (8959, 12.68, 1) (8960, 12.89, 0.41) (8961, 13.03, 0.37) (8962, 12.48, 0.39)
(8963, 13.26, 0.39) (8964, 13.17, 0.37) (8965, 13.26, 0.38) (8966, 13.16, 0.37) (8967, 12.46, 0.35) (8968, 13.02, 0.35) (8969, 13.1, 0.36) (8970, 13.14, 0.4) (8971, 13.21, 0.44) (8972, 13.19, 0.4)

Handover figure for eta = 0.03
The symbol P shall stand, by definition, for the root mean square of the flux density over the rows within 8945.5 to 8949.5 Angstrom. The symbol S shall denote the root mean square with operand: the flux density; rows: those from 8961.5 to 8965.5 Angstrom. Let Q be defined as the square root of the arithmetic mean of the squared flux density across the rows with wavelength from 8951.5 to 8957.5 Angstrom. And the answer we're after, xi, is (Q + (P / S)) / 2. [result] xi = 6.74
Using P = 12.7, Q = 12.5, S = 13.05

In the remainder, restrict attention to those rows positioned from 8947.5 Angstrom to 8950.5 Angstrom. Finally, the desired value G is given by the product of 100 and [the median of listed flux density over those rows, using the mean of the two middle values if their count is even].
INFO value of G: 1274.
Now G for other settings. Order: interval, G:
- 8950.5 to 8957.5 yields 1300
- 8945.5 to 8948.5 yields 1251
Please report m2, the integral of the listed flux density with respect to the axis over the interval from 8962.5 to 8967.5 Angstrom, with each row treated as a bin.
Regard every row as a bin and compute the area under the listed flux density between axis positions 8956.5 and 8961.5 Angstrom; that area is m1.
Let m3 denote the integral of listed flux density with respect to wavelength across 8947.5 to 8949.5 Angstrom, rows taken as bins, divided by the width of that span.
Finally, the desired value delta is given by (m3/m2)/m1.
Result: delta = 0.0031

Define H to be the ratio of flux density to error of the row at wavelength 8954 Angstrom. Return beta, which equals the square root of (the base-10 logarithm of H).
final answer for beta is 1.23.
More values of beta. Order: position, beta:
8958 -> 1.01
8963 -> 1.24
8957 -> 0.96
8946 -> 1.24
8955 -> 1.23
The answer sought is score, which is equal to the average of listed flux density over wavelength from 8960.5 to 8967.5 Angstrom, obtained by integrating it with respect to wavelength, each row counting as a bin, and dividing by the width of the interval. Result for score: 13.0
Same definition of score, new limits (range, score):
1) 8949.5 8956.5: 12.8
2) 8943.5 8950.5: 12.6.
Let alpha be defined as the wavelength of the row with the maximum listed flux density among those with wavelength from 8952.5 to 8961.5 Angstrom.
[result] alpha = 8958 Angstrom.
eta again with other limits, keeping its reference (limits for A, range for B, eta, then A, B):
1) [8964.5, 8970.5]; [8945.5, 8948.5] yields 0.02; -0.01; 0.018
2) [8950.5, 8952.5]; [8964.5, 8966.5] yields -0.01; -0.01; -0.021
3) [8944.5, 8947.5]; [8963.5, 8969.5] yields -0.04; 0.03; -0.007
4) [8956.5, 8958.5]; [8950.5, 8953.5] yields -0.07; 0.05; -0.014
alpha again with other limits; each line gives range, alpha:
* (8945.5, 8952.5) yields 8952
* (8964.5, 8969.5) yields 8965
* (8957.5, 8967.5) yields 8958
